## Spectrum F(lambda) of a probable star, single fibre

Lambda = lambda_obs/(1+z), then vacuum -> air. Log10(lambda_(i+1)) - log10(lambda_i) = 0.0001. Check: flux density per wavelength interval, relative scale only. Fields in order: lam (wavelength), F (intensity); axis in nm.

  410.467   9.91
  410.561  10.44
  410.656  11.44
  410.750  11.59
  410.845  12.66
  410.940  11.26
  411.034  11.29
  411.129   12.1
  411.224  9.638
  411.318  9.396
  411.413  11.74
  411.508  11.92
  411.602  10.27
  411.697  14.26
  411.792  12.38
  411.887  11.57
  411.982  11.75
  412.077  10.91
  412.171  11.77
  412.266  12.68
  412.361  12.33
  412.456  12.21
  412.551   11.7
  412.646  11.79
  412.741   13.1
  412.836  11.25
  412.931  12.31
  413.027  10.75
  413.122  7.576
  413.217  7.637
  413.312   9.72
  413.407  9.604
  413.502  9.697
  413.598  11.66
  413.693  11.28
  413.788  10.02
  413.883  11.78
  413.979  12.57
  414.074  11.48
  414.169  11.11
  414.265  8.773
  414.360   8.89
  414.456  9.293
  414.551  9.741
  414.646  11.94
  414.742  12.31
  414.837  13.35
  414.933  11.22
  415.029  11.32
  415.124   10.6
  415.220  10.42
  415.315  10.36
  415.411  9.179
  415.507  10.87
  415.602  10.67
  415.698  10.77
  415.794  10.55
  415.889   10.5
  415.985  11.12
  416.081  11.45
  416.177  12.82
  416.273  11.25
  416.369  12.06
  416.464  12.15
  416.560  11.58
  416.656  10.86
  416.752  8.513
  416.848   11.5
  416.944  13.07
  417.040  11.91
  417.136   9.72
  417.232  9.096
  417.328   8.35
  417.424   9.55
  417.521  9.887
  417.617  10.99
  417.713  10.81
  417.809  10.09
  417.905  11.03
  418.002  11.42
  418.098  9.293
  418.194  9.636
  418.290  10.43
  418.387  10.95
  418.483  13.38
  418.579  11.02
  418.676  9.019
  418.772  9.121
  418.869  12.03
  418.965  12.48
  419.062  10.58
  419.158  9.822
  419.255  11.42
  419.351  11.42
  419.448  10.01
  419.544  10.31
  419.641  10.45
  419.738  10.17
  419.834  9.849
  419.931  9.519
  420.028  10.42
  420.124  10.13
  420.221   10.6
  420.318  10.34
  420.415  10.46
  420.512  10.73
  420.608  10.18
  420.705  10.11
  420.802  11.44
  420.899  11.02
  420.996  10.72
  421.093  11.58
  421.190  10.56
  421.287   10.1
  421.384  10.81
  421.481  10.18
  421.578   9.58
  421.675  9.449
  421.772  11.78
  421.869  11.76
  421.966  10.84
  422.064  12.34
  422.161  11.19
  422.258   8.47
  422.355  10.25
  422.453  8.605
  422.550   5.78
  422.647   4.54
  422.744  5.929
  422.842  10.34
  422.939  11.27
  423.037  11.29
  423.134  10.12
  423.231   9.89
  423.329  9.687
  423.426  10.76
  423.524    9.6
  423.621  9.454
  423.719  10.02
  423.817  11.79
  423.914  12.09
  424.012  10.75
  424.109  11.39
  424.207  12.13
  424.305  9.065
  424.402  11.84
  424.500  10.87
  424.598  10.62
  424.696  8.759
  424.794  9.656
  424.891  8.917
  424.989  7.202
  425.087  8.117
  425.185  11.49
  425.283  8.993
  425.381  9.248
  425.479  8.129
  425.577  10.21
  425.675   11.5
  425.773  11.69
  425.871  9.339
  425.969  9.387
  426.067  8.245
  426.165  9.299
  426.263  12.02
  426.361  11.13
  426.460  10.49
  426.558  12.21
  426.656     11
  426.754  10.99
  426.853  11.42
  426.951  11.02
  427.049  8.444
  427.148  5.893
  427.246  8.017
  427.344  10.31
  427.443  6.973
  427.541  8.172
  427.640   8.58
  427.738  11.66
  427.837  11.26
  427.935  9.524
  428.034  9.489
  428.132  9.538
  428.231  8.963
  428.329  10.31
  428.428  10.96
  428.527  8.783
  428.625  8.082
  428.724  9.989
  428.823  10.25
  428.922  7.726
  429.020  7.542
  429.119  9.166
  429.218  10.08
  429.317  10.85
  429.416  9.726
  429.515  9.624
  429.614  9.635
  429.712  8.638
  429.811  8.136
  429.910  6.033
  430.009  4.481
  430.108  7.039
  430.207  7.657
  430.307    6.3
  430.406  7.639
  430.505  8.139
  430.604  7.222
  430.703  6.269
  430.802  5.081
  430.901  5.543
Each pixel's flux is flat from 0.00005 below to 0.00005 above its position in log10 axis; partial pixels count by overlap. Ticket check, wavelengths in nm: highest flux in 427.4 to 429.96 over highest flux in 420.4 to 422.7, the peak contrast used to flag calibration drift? 0.94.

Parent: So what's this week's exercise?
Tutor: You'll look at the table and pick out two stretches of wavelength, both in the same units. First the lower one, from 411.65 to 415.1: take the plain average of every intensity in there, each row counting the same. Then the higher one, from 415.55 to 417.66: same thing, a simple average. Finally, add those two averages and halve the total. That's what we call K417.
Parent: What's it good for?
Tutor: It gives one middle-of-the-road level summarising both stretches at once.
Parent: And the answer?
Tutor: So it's 11.0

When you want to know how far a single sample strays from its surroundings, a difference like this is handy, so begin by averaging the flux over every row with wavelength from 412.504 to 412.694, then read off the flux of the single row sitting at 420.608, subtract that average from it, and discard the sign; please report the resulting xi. 1.6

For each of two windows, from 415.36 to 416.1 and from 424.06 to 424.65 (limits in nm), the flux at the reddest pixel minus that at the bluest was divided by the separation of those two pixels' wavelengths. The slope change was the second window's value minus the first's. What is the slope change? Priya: -5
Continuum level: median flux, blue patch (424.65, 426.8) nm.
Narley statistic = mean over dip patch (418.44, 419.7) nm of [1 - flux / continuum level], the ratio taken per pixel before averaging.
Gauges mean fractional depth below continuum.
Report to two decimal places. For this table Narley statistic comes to -0.14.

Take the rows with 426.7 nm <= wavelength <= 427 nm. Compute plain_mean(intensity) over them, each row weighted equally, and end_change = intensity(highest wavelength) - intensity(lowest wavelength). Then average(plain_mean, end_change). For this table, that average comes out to 5.6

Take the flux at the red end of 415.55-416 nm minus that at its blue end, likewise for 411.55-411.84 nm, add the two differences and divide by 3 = 0.9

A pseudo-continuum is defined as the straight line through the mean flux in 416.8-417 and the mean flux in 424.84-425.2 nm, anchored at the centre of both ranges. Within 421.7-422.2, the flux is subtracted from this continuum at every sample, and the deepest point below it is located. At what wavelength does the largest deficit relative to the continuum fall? 421.966 nm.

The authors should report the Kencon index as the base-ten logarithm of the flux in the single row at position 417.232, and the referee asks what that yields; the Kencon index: 0.96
